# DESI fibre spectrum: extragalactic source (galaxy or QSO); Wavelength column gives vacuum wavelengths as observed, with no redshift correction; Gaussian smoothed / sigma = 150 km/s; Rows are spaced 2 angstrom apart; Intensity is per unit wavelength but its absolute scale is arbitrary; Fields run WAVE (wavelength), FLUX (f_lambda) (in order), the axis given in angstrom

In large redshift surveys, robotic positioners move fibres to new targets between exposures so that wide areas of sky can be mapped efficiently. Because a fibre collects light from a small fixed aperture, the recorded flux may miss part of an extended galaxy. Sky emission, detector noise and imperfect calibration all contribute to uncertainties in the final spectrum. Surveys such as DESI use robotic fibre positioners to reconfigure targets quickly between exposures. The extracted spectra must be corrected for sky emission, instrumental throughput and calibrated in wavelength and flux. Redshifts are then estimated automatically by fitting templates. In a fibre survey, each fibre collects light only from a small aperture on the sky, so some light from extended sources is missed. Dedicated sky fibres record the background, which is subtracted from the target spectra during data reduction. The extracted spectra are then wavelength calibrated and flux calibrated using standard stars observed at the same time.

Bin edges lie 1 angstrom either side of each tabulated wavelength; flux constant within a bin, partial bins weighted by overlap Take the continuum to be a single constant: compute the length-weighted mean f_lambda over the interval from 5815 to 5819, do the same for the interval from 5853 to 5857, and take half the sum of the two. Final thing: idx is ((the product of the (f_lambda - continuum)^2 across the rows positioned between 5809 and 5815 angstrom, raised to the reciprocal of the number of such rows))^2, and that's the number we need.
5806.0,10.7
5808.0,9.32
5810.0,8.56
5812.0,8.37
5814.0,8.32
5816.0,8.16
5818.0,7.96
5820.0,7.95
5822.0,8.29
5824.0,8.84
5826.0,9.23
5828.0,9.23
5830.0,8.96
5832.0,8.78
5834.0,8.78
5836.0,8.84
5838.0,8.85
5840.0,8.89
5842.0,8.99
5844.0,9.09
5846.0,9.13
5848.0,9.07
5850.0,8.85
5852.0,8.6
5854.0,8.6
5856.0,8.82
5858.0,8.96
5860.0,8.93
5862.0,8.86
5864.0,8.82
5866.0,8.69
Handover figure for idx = 0.000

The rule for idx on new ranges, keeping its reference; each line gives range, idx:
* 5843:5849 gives 0.256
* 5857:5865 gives 0.065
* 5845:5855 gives 0.027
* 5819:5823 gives 0.002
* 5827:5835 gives 0.076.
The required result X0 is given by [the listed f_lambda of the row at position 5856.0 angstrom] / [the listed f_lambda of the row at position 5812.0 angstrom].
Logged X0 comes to 1.054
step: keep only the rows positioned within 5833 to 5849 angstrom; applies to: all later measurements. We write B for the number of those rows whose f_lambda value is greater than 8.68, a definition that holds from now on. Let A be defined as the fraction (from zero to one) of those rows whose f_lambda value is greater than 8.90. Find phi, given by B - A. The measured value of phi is 7.5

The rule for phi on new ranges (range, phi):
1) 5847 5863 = 5.6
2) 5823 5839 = 7.6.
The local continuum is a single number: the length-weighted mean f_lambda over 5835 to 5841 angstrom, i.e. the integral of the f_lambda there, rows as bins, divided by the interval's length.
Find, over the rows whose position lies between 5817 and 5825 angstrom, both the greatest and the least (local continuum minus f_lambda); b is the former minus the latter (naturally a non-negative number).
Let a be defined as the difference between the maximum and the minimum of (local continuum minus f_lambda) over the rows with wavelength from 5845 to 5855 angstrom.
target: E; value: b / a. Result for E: 1.7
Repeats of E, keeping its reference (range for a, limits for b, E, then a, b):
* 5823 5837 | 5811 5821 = 0.9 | 0.45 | 0.42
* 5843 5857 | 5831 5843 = 0.4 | 0.53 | 0.21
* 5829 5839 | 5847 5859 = 2.6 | 0.18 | 0.47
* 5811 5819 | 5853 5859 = 0.9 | 0.41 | 0.36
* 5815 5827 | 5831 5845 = 0.2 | 1.28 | 0.31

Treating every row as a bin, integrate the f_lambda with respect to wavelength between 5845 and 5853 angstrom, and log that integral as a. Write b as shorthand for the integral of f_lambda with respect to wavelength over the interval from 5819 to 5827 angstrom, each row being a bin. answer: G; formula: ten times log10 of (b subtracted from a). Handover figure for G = 4.3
